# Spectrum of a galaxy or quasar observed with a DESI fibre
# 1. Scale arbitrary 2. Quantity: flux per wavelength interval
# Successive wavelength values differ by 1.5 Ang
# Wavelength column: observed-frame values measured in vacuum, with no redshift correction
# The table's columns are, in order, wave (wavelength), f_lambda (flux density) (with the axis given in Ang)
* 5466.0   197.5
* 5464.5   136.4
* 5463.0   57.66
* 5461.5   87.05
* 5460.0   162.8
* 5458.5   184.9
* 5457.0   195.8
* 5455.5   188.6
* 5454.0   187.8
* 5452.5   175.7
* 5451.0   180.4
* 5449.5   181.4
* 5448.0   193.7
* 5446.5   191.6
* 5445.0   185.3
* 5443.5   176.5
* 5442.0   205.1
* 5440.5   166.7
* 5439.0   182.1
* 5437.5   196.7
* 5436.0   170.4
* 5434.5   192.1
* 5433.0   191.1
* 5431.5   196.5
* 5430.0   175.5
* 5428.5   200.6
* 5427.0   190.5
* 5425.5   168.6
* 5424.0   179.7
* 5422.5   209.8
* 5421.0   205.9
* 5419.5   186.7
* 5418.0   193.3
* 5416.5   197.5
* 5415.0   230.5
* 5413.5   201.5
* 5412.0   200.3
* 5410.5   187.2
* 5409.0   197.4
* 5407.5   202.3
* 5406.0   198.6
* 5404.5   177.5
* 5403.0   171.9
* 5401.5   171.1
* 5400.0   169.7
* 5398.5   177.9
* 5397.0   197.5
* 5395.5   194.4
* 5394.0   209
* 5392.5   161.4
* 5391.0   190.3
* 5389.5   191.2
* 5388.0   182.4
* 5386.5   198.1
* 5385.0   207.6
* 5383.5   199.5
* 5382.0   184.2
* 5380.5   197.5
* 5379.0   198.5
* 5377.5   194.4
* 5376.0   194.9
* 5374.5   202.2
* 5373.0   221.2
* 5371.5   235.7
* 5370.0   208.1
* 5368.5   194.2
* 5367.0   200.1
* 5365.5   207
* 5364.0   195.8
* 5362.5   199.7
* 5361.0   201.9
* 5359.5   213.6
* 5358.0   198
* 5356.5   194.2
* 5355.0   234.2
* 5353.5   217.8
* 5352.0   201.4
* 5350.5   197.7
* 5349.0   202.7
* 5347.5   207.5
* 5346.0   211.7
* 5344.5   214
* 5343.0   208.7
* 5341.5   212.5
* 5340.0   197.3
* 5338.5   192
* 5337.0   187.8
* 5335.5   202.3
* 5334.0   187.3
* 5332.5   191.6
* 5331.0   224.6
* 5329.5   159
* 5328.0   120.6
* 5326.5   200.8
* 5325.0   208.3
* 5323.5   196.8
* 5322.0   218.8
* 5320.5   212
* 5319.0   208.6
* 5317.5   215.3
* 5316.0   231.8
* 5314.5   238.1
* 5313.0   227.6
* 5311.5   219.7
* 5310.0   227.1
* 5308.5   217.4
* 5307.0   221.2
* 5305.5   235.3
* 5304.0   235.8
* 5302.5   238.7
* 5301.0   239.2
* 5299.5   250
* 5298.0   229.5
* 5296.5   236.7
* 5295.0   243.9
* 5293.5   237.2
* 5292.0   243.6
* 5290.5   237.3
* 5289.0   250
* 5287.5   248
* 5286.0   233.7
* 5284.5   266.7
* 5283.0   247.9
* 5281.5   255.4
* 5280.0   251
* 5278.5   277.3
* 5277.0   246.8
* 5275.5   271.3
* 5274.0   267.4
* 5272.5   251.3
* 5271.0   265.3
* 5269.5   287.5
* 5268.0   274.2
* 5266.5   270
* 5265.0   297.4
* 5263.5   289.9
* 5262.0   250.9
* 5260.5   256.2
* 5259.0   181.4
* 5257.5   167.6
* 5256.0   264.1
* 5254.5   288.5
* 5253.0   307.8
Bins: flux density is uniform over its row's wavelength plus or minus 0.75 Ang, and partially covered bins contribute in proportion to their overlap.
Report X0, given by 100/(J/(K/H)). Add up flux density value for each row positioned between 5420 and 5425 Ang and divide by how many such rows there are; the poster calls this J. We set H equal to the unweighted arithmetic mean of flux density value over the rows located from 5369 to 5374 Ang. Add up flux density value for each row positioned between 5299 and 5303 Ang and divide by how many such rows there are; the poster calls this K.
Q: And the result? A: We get 0.55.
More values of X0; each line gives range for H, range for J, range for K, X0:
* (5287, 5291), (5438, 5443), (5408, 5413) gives 0.43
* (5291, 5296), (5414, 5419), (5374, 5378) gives 0.39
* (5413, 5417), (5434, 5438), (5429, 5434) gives 0.48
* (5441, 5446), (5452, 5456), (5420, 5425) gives 0.57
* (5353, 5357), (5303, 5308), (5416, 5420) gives 0.39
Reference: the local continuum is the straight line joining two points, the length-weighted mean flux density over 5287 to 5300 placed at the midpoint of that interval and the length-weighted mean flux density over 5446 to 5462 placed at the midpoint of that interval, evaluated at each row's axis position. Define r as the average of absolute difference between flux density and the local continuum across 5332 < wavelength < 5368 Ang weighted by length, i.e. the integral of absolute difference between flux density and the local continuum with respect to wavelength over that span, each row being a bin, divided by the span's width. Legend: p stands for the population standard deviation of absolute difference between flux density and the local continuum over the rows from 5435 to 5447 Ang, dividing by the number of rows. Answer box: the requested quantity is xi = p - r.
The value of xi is -10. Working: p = 6.9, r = 17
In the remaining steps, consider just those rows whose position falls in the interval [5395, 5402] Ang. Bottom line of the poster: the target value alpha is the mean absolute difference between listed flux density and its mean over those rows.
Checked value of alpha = 11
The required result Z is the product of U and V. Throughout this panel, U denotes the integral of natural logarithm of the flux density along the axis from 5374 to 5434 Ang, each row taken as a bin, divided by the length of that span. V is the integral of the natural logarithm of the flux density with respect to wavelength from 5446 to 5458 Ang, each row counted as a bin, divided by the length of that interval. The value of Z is 27.5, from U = 5.26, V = 5.23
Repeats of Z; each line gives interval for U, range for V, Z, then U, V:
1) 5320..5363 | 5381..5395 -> 27.8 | 5.29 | 5.25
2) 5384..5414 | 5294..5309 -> 28.6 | 5.24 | 5.46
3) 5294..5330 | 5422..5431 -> 28.1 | 5.38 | 5.23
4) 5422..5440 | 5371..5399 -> 27.6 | 5.23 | 5.28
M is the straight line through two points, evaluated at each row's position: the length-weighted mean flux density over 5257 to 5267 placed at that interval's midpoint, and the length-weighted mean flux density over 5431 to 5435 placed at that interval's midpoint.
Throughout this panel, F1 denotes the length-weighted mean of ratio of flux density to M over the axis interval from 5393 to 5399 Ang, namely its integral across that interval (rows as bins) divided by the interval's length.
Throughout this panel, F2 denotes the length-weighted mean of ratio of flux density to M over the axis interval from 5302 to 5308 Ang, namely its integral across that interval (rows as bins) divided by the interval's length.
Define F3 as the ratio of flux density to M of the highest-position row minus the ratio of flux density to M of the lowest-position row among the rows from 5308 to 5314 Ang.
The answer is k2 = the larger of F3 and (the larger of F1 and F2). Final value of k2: 1.00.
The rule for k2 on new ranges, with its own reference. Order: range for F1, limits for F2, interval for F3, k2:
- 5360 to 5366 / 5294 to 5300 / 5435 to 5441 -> 1.02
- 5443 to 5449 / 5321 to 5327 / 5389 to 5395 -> 0.99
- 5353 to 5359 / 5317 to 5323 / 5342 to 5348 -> 0.97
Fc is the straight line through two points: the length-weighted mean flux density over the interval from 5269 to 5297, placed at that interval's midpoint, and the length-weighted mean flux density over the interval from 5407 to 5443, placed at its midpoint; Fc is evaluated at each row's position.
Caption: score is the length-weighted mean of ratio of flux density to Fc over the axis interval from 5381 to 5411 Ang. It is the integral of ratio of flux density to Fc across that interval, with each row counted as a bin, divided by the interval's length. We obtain 0.92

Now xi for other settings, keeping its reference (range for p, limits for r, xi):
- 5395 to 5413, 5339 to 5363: -4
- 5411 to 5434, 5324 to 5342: -26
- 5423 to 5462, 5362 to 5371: 4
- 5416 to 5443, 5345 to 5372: -7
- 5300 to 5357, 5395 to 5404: 1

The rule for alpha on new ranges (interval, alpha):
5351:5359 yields 14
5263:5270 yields 9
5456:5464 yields 52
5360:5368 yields 3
